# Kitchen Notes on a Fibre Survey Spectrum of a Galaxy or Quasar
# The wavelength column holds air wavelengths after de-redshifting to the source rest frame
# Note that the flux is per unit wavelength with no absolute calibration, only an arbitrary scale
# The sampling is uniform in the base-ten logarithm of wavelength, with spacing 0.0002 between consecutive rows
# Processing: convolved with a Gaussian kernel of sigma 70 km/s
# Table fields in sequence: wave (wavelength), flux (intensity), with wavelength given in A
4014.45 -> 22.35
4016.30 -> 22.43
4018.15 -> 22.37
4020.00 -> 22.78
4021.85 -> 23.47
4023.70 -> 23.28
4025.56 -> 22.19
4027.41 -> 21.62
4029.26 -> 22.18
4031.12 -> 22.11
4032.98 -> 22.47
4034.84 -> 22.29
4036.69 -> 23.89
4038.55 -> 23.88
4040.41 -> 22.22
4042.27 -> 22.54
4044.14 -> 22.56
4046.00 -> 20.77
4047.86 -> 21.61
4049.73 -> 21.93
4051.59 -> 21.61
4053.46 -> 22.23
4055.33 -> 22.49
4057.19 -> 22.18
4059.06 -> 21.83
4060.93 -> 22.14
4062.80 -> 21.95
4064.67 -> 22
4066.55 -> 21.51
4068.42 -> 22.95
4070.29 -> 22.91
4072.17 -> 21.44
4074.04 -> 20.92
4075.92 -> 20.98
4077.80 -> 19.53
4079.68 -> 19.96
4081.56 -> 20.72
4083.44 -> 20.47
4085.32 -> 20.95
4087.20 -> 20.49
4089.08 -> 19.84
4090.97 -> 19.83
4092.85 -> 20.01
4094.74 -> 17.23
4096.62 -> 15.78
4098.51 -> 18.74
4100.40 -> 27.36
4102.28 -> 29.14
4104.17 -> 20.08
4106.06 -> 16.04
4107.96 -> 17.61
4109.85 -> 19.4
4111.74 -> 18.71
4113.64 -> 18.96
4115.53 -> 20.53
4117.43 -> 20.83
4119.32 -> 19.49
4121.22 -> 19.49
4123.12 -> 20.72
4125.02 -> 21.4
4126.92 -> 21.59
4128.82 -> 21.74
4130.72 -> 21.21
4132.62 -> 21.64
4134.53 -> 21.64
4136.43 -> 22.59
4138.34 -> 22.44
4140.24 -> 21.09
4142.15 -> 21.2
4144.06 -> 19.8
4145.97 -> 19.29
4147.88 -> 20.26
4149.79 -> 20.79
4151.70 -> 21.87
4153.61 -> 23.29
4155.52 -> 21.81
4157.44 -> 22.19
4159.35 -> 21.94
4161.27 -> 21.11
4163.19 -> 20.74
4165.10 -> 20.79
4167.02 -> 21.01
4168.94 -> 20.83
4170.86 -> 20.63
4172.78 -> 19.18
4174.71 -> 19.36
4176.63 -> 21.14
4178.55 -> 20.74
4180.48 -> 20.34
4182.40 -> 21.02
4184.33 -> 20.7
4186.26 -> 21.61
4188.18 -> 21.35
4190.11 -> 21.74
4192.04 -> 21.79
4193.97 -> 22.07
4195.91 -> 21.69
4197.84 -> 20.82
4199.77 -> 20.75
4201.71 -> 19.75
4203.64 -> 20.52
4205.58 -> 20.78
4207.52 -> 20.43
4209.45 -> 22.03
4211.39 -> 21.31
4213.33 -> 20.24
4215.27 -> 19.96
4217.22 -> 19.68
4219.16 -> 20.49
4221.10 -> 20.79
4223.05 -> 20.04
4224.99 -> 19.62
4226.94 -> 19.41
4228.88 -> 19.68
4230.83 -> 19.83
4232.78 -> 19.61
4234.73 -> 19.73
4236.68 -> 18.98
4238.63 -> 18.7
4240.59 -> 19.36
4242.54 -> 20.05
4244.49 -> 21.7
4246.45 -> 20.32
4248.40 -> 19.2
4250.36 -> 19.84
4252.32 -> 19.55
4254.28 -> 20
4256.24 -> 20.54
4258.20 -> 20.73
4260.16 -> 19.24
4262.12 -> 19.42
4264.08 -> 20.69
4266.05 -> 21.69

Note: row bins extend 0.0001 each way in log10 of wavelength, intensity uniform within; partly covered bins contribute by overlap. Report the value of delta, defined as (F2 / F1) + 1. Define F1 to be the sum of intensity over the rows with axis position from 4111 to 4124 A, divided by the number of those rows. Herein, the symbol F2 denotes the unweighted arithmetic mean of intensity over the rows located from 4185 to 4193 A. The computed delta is 2.09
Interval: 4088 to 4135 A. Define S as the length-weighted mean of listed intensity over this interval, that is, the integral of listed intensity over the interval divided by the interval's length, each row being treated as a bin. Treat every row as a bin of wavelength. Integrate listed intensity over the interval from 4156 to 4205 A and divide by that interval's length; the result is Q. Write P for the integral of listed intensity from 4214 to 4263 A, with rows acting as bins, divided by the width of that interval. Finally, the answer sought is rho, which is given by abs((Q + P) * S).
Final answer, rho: 831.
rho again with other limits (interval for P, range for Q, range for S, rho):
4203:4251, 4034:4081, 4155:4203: 882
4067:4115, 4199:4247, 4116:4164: 860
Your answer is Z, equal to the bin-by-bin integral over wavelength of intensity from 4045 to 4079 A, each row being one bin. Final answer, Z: 738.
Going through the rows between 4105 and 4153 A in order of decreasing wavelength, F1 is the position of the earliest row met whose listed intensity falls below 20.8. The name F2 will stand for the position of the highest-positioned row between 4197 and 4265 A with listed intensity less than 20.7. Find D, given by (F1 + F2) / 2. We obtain 4206.9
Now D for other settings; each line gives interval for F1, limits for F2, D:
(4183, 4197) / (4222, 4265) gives 4224.2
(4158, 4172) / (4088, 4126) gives 4146.0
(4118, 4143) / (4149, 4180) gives 4148.9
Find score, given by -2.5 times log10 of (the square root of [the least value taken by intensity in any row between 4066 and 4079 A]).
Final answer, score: -1.61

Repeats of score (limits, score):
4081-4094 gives -1.62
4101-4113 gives -1.51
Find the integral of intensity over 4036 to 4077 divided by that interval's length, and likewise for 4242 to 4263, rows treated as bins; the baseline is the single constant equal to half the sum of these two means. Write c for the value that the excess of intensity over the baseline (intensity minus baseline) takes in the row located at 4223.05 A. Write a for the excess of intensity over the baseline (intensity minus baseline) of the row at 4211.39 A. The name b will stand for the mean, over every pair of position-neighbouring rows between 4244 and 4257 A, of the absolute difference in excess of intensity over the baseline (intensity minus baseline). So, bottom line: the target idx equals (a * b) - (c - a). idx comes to 1.4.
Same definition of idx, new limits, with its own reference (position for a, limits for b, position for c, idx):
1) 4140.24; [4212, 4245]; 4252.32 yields 1.5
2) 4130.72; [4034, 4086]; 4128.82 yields -0.4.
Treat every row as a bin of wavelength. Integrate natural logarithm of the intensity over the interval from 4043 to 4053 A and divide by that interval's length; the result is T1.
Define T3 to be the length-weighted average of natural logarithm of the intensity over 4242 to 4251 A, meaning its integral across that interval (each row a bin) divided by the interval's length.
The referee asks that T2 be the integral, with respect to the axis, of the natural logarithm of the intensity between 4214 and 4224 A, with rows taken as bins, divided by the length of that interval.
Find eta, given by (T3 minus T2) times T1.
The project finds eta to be 0.01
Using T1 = 3.08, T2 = 3.00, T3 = 3.01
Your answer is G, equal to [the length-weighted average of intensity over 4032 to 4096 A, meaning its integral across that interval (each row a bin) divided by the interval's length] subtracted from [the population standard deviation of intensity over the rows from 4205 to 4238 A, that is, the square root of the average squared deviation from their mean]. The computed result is -20.7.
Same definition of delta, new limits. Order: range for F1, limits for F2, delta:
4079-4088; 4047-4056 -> 2.07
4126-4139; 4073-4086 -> 1.94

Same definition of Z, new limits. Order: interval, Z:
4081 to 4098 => 330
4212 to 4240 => 554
